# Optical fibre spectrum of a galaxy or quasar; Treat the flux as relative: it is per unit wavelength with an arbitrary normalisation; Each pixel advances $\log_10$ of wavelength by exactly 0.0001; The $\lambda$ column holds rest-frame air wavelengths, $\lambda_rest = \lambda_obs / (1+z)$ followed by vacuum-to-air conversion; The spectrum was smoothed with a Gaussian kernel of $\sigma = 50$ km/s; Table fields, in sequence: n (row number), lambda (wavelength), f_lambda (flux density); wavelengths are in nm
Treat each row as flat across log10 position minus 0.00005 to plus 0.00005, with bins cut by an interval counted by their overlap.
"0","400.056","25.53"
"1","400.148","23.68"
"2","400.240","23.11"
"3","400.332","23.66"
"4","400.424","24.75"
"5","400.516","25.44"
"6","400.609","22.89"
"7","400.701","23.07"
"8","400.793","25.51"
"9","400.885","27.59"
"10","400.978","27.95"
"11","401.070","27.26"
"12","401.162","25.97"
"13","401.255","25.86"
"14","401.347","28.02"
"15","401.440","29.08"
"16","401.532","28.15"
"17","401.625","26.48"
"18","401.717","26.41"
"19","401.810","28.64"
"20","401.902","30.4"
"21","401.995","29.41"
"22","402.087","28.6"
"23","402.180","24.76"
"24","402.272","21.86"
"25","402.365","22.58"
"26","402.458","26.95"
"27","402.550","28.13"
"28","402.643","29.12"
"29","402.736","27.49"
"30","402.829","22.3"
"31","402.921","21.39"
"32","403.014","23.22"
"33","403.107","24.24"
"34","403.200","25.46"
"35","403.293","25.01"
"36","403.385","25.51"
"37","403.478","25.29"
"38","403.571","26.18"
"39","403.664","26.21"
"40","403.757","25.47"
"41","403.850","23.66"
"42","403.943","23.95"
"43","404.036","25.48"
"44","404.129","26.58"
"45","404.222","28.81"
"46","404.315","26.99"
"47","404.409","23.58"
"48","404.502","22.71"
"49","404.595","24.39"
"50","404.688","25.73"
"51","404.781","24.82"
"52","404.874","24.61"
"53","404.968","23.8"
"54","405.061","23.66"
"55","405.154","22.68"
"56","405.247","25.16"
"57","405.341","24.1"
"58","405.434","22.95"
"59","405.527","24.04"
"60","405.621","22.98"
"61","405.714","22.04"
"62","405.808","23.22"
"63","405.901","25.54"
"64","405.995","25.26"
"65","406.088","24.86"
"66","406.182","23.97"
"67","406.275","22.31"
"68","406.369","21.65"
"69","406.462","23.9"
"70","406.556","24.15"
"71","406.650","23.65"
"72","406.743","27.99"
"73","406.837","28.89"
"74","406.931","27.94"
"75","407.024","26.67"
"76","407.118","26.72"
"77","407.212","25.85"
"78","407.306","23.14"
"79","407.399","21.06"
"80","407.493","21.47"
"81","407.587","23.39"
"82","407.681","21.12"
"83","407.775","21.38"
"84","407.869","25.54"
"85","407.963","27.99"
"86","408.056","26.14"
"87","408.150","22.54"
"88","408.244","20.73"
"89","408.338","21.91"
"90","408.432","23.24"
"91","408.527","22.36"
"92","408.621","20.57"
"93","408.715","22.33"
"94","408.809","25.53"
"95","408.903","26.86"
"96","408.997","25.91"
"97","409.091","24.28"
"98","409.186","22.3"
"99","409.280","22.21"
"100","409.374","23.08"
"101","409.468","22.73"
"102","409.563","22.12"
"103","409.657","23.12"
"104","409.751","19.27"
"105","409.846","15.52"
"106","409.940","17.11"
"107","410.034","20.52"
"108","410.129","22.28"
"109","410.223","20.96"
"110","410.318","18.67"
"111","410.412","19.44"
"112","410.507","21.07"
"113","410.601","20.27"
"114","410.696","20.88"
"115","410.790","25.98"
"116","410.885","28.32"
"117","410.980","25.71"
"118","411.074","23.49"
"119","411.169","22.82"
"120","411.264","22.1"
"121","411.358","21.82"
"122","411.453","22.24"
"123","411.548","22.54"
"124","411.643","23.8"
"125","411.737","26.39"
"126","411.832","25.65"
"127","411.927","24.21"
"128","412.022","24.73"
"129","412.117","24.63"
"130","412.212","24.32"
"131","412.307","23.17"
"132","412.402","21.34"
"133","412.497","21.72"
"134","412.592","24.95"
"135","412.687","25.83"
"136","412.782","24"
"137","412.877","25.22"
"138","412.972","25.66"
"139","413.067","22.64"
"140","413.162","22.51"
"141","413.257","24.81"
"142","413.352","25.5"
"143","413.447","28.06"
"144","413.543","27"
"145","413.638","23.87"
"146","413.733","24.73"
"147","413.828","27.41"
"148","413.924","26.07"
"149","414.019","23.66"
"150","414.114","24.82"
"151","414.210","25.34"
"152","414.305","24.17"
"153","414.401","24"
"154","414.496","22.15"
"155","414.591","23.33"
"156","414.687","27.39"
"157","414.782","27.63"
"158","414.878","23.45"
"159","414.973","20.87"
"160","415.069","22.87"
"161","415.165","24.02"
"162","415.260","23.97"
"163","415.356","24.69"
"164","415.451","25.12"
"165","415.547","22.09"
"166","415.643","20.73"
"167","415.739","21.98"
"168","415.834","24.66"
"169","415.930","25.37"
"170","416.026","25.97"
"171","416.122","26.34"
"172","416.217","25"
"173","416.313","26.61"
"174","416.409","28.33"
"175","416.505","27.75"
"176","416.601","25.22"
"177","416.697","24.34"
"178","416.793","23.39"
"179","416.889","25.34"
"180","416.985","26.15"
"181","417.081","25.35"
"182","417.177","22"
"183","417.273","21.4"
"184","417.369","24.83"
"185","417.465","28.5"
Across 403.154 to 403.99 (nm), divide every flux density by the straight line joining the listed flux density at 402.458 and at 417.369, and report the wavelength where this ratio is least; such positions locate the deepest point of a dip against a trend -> 403.850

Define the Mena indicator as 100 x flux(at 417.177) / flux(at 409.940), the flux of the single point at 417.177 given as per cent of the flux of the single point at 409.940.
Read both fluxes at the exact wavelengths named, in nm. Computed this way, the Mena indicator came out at 129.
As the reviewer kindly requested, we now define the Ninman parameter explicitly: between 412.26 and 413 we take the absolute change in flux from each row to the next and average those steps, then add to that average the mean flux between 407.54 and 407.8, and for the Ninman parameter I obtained 23.4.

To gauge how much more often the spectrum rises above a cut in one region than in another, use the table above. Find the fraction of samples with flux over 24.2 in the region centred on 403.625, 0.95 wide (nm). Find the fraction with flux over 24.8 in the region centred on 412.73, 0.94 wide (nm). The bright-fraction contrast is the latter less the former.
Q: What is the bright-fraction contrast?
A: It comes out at -0.4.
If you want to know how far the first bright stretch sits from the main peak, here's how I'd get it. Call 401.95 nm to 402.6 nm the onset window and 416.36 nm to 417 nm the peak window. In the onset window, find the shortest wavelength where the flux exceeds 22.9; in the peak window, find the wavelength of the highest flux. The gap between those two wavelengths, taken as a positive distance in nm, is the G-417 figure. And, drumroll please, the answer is 14.41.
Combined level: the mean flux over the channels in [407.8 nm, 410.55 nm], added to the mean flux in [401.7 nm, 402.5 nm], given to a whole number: 49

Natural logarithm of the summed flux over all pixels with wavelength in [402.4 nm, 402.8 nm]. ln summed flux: 4.72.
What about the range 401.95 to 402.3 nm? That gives 4.65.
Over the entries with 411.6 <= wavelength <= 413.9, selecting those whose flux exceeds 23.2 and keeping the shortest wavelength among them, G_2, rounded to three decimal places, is 411.643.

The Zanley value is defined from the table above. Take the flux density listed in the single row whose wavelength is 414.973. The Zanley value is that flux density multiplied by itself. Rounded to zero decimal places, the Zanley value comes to 436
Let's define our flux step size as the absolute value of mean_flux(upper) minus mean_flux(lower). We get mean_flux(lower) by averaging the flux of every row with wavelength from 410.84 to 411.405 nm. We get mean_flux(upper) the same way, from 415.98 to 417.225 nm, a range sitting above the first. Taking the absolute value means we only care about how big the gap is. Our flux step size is 1.5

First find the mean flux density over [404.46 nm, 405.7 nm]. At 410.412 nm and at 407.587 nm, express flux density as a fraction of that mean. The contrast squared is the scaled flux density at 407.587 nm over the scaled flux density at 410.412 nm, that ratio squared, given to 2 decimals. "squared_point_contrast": 1.45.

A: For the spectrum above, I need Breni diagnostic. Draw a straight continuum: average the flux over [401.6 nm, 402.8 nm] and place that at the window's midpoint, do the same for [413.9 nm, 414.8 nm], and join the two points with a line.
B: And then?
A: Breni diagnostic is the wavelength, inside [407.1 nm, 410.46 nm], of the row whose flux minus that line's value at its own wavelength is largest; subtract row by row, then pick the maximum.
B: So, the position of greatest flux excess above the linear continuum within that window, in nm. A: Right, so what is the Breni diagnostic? 407.963 nm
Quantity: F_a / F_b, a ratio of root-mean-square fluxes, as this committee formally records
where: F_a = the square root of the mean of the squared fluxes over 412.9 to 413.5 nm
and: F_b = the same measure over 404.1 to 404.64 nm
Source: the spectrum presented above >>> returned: 0.97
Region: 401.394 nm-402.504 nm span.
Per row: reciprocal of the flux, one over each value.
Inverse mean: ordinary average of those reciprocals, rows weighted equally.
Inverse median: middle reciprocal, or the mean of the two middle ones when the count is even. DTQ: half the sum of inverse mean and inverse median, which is 0.037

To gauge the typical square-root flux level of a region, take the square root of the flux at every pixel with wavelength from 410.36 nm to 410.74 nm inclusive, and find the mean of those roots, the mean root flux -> 4.52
